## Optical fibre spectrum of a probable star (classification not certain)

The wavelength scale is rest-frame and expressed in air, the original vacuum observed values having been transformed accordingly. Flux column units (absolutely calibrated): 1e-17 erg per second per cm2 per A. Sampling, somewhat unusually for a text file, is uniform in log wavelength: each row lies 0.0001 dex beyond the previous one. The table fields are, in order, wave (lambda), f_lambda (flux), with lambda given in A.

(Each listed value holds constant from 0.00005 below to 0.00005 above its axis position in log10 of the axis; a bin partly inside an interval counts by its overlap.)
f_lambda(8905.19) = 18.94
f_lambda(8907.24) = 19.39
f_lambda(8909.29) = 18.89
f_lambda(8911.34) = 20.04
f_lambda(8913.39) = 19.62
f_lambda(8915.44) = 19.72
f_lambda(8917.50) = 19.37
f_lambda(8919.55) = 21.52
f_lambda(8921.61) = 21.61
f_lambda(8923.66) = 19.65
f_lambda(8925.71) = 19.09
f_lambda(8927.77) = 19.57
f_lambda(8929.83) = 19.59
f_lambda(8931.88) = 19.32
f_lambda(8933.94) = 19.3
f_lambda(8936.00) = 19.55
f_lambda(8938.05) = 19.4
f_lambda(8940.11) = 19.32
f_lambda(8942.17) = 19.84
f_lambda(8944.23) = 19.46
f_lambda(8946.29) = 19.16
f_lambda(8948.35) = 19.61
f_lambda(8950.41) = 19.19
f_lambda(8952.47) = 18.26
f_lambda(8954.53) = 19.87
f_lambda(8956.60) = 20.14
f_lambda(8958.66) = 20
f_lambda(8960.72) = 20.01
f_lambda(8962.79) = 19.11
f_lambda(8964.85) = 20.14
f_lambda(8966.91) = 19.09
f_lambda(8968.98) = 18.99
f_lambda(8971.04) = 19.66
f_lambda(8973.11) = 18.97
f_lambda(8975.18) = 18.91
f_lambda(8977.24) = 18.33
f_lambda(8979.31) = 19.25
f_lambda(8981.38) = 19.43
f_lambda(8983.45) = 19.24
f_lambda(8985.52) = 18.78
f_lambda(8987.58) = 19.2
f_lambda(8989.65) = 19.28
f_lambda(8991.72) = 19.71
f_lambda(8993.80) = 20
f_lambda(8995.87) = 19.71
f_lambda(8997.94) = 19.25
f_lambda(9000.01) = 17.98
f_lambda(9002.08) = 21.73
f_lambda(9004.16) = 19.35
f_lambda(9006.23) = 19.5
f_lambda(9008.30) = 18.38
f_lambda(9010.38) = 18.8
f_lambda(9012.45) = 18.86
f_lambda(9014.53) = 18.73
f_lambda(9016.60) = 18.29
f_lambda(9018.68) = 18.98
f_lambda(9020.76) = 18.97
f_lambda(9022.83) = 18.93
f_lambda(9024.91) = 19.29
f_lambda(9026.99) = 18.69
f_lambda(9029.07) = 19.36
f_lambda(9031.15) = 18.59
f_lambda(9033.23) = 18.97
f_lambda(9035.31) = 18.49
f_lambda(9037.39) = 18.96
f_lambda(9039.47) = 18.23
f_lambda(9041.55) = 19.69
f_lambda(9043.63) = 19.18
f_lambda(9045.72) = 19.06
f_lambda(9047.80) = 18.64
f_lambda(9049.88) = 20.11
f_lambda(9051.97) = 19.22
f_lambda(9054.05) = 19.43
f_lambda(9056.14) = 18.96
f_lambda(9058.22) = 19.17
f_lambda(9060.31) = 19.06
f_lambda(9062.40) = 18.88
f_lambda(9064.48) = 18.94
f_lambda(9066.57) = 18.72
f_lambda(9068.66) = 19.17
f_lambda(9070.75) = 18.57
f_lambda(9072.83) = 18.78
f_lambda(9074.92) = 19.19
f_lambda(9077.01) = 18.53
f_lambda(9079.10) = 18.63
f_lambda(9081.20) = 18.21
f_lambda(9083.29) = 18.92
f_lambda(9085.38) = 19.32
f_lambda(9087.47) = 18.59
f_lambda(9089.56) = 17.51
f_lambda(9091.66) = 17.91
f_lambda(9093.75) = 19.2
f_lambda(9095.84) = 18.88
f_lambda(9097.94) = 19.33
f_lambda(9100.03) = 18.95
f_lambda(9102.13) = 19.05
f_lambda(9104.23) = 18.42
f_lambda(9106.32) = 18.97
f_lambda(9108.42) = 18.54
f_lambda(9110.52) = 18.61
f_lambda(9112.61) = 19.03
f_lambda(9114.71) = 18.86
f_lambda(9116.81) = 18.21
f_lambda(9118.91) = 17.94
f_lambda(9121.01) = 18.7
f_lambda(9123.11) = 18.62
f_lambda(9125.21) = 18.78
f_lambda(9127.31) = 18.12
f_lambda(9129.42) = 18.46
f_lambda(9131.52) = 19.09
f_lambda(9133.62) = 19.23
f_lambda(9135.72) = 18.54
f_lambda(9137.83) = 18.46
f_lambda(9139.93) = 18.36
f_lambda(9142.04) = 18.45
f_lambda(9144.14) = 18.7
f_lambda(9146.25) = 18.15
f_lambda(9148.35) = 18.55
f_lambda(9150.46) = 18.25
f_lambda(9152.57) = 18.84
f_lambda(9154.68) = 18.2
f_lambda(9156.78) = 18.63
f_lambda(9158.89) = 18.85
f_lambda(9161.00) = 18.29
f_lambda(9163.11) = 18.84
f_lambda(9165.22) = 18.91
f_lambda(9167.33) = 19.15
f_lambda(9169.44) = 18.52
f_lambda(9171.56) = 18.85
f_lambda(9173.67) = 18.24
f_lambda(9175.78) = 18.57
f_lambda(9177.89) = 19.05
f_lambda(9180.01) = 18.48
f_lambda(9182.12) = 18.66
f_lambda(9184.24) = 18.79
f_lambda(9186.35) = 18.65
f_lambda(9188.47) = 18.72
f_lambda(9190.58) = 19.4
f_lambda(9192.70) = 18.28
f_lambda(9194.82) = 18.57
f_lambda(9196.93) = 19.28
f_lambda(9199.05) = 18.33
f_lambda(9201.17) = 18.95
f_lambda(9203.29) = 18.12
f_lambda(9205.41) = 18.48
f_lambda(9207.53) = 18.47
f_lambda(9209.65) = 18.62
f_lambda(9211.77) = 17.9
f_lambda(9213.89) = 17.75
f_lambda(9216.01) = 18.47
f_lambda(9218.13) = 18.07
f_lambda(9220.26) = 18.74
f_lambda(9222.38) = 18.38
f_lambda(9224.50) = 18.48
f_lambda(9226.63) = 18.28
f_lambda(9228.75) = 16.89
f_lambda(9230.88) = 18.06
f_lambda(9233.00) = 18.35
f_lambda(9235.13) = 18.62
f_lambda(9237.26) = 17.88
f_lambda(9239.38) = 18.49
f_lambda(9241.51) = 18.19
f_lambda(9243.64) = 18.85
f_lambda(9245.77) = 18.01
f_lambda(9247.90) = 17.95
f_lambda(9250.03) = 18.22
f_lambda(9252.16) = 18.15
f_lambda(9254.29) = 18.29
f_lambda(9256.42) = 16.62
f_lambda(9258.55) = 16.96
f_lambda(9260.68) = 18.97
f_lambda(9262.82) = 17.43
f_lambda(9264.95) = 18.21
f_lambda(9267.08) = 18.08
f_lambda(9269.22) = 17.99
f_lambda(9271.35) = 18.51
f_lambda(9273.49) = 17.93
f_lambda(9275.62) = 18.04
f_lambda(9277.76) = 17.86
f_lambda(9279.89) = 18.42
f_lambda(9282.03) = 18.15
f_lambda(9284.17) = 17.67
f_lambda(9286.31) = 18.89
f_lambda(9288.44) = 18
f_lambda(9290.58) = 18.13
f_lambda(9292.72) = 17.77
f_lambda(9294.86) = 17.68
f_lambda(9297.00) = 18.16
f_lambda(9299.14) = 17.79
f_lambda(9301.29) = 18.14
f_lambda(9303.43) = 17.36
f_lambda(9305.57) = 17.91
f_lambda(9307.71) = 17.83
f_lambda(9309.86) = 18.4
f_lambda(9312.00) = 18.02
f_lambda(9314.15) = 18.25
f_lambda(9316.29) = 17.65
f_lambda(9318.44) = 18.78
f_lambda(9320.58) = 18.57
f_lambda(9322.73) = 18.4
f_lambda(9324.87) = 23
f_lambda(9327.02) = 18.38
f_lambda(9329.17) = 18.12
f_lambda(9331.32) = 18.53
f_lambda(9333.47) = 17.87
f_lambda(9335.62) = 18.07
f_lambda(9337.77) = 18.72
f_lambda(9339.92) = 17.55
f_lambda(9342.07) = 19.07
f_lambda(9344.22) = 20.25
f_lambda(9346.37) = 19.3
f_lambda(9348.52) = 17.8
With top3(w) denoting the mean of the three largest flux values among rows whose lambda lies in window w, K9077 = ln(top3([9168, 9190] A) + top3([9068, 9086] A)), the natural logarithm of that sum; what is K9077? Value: 3.64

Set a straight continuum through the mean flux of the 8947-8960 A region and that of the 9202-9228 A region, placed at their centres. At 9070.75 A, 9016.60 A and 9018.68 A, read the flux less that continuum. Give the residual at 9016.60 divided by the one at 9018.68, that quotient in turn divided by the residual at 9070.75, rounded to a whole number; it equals -10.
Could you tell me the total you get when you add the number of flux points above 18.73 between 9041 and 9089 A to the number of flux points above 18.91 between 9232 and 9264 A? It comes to 17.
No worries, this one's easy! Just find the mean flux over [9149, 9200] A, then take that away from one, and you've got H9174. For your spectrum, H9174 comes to -17.7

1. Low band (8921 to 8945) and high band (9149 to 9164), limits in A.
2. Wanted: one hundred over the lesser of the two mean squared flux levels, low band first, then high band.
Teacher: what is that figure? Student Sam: 0.290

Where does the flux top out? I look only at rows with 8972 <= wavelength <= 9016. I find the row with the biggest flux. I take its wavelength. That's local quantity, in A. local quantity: 9002.08 A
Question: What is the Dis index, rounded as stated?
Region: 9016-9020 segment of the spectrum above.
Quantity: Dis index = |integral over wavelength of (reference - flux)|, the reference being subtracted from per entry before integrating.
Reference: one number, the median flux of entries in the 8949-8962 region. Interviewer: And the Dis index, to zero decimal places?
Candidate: 5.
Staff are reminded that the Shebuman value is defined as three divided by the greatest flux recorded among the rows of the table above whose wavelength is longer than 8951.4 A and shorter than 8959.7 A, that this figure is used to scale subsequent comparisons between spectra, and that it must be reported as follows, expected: 0.149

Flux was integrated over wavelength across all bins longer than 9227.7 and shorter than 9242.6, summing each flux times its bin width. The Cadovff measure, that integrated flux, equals 269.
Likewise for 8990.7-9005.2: 285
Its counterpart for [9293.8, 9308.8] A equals 267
